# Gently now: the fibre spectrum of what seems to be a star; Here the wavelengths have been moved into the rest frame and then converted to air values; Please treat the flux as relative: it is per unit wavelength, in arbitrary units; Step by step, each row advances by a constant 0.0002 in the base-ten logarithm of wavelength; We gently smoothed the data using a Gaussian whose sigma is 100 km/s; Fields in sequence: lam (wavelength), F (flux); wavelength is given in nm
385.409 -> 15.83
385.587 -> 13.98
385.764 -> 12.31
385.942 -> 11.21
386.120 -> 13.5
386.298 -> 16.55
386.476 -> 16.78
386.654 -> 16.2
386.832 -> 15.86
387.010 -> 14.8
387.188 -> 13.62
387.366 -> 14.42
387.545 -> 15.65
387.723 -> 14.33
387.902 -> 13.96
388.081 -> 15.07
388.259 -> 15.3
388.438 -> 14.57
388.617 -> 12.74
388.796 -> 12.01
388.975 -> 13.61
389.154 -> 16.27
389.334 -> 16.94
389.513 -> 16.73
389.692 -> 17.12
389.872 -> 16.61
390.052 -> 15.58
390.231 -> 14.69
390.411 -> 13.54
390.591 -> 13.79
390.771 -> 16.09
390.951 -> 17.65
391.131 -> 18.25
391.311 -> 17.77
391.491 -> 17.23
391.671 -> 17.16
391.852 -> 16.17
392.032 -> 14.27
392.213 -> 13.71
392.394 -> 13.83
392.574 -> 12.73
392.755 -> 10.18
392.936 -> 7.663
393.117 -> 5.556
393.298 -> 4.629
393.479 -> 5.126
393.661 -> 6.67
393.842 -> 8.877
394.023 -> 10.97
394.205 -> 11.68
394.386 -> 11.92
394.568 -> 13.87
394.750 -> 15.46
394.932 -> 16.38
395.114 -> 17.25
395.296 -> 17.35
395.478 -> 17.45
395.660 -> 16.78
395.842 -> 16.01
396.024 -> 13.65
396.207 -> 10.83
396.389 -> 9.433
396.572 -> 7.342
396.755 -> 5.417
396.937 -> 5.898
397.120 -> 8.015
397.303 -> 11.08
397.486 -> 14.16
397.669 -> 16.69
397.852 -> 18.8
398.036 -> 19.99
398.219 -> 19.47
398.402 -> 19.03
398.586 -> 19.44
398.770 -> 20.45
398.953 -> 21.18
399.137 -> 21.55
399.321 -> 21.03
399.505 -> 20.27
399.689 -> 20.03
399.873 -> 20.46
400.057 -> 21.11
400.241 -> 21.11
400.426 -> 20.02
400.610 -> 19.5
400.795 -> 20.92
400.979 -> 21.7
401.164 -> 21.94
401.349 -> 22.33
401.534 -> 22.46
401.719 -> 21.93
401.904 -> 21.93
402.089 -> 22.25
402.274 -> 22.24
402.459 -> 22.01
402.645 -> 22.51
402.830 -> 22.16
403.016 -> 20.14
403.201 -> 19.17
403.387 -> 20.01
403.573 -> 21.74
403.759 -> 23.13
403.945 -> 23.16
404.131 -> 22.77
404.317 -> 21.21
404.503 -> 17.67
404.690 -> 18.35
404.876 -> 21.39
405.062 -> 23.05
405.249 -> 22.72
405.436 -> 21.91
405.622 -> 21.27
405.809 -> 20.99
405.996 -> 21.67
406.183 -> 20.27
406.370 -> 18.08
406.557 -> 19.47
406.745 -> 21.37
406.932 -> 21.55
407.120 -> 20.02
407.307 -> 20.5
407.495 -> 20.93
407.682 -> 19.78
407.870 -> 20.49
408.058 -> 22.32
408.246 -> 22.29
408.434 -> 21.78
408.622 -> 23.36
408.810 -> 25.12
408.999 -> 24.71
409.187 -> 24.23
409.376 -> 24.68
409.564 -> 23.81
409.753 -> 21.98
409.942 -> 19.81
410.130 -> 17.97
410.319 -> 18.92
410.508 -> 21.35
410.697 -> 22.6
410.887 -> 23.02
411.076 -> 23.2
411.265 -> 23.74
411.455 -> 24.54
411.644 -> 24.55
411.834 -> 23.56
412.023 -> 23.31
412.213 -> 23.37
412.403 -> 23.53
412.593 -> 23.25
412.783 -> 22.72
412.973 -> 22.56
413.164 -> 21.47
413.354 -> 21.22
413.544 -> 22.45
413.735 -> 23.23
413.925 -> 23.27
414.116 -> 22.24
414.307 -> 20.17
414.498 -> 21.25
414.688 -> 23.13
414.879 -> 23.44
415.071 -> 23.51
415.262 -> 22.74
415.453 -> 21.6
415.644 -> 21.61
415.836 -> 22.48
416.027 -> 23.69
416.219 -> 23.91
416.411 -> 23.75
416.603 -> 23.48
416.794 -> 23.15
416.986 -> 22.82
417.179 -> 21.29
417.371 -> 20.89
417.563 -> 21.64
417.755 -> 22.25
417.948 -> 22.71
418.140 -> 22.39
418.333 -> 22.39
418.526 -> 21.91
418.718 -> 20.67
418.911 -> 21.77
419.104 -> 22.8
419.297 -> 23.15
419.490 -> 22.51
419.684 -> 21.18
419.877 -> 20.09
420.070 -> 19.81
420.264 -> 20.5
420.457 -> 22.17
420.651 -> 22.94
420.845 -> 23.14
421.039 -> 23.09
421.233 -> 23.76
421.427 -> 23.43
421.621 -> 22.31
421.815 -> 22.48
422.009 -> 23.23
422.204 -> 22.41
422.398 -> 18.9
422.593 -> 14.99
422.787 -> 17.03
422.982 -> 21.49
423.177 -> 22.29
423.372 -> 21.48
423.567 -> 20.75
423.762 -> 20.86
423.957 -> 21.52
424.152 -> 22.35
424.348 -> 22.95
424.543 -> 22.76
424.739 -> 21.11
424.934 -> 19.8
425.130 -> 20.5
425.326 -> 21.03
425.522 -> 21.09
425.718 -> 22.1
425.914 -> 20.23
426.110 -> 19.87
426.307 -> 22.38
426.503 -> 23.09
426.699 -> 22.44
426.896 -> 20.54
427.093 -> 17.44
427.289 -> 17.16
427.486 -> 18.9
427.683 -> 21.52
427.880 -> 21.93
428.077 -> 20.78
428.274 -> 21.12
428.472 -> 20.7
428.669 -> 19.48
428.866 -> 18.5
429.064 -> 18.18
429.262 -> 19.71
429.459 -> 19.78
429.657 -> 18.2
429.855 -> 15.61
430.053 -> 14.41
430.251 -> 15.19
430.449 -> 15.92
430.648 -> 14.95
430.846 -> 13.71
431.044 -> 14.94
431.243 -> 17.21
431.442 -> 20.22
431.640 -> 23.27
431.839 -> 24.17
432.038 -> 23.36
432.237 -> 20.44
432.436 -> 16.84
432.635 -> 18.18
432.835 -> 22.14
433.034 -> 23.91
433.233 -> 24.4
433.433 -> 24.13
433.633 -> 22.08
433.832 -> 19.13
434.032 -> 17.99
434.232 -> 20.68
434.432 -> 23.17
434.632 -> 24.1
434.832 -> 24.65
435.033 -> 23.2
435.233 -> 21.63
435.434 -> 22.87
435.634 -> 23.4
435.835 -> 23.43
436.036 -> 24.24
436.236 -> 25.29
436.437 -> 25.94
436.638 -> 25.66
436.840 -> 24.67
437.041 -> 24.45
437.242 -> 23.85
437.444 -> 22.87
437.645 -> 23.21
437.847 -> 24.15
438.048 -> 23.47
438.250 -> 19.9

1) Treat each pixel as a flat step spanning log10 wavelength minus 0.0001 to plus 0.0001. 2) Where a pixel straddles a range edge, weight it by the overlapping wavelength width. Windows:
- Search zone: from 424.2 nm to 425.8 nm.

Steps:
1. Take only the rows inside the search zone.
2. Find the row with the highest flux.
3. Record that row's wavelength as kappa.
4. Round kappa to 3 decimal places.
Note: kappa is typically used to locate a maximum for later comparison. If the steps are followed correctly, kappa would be 424.348 nm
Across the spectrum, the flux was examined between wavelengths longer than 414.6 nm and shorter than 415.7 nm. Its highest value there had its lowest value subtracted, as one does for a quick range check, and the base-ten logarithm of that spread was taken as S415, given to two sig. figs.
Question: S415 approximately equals 0.28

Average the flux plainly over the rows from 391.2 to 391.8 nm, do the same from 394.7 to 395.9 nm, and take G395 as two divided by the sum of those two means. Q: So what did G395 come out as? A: 0.059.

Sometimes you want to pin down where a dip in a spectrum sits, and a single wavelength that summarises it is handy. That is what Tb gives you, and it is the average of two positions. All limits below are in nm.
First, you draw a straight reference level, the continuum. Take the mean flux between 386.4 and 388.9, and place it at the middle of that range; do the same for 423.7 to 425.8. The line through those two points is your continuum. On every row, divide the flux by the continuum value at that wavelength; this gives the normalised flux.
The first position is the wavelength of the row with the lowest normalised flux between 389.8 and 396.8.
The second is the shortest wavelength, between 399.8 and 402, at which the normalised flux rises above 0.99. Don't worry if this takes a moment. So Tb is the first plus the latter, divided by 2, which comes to 396.59 nm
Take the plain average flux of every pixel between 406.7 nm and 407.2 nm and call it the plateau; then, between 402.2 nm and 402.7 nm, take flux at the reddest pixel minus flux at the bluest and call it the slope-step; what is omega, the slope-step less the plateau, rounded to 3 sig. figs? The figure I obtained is -20.7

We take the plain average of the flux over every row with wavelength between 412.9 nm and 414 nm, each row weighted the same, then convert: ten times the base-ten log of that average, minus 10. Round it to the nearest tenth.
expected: 3.5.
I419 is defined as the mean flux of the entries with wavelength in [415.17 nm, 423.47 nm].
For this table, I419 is 21.9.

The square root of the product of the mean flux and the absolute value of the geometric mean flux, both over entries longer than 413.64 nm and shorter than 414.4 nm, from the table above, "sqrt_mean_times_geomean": 22.2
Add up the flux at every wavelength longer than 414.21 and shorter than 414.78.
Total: 65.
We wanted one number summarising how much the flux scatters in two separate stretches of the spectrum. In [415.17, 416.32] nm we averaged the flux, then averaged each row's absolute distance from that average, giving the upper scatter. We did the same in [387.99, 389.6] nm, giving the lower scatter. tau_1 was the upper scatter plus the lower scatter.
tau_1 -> 2.2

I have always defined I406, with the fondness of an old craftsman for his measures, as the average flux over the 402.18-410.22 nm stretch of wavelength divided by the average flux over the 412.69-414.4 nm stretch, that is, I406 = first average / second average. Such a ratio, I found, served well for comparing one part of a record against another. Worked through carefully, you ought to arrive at 0.97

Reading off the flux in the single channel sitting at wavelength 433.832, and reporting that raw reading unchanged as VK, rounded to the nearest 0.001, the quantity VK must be 19.130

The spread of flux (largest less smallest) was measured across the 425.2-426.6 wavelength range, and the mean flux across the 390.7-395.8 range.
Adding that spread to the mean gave 16.5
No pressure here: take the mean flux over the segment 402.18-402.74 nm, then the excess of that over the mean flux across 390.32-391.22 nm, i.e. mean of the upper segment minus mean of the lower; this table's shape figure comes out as 6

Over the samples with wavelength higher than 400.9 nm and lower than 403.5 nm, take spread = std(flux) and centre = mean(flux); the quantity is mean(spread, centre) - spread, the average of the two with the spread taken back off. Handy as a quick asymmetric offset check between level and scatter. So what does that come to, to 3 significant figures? 10.3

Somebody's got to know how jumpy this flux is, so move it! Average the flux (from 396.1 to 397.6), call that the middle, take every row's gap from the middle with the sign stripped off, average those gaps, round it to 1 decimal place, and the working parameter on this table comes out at 2.4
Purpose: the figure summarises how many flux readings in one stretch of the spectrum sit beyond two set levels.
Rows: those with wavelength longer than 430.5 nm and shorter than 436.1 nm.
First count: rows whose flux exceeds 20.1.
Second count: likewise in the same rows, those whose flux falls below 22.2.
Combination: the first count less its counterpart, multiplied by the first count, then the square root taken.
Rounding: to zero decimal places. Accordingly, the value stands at 11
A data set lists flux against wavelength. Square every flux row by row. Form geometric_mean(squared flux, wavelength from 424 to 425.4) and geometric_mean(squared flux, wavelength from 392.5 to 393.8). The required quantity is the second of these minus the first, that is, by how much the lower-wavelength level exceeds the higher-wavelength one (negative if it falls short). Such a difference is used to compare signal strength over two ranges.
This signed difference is -411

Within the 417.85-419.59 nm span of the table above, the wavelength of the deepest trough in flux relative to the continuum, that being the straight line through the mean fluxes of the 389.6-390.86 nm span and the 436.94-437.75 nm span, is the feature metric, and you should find 418.718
